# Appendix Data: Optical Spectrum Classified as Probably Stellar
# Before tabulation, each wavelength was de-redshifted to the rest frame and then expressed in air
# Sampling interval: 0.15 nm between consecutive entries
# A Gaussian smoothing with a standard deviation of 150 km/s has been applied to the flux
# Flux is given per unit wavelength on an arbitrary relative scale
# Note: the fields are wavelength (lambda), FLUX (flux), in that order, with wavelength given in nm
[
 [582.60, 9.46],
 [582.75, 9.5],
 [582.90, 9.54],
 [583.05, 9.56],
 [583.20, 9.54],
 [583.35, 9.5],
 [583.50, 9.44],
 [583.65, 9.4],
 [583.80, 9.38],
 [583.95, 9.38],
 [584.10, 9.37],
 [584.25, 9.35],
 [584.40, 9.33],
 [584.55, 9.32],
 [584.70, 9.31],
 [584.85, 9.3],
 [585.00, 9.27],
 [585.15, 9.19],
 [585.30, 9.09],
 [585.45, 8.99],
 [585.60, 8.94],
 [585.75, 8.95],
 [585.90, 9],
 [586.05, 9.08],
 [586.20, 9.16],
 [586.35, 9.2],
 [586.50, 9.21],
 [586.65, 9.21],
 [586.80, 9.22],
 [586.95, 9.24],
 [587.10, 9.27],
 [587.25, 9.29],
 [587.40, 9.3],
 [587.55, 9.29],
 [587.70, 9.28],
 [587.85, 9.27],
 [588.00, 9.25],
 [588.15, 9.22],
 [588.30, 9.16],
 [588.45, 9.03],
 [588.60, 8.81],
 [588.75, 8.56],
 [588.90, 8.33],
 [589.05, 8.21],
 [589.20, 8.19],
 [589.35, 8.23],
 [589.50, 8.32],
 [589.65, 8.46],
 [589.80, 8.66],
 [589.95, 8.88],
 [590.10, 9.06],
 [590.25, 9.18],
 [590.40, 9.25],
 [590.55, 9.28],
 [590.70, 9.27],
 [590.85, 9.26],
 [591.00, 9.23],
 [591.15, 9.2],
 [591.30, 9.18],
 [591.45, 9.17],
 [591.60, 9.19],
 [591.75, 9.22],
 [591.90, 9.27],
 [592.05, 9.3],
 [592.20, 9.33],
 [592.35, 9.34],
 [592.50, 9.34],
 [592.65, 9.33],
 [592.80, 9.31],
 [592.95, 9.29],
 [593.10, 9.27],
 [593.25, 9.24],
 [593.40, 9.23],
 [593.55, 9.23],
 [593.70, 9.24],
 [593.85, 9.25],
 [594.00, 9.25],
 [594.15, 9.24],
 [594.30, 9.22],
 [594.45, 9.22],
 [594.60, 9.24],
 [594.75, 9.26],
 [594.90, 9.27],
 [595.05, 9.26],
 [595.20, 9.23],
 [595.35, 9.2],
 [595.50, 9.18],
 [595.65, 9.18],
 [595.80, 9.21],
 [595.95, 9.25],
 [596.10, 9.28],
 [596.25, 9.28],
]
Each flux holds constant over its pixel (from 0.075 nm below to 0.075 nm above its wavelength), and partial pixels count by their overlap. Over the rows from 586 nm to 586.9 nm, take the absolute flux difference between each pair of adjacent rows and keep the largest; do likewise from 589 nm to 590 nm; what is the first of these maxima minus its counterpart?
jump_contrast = -0.1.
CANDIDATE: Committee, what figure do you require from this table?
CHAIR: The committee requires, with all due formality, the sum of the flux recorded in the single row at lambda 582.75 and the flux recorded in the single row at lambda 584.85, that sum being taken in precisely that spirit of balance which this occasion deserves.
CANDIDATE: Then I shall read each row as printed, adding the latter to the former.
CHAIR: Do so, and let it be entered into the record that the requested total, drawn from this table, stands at 18.8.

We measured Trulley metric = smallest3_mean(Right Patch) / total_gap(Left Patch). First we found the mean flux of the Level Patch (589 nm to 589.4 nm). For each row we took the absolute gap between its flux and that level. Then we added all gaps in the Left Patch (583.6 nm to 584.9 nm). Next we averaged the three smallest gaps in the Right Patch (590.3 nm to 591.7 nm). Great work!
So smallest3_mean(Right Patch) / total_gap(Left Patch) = 0.09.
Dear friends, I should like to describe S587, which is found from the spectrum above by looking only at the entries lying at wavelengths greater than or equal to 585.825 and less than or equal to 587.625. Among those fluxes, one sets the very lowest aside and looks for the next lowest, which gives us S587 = 9.08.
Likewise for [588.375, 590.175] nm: 8.21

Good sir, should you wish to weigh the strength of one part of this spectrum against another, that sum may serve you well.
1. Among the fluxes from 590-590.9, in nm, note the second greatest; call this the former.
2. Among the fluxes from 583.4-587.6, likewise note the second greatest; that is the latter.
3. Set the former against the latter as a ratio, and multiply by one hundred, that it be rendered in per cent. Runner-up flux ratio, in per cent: 99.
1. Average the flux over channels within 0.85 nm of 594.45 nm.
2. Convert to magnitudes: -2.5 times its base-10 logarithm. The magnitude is -2.41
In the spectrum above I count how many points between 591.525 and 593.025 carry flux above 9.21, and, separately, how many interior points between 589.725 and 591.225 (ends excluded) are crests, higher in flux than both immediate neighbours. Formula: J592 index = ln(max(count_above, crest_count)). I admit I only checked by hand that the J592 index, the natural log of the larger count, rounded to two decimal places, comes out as 2.20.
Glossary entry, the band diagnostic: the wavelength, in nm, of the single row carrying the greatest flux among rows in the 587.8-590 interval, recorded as 587.85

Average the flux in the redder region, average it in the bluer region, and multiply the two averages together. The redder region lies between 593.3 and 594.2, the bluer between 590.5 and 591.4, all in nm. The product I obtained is 85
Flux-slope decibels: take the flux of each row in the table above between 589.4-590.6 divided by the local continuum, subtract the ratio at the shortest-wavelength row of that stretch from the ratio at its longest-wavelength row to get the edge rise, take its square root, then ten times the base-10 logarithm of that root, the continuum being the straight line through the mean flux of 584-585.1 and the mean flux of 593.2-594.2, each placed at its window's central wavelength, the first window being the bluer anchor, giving -4.9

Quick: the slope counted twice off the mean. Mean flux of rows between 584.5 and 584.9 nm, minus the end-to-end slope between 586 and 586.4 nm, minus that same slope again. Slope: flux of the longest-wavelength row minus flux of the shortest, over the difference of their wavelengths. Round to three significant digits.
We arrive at 8.51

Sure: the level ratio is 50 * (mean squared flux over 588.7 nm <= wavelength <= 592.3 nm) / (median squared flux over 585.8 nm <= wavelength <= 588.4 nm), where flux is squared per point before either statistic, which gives 47.0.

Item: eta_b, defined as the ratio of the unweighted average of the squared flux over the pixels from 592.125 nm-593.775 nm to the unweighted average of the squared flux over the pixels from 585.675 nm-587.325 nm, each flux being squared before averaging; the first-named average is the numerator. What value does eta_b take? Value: 1.03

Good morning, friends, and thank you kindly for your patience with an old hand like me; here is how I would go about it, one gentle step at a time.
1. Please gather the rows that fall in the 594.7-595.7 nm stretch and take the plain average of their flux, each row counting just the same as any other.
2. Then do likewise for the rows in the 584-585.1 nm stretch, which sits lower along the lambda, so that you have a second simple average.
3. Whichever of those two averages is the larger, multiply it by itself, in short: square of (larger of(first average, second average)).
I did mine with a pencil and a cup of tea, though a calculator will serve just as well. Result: 86.9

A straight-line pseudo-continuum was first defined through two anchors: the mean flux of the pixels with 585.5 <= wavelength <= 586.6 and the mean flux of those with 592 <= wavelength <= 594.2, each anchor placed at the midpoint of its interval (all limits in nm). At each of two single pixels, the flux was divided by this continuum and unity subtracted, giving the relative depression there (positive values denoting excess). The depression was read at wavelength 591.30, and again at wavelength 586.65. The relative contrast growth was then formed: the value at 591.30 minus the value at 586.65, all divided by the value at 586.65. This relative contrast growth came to -1.4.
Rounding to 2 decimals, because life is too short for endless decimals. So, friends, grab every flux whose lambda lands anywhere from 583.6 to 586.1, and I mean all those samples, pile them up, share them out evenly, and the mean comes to 9.21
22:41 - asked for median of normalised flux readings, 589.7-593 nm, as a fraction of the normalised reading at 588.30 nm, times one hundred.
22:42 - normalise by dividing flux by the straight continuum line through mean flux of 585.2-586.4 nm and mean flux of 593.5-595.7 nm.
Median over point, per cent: 100.4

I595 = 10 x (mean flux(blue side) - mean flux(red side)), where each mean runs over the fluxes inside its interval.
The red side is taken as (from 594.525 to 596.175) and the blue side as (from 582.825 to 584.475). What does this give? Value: 2.0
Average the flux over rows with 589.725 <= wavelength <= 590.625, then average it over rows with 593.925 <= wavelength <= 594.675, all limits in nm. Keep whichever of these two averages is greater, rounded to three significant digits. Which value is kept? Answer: 9.23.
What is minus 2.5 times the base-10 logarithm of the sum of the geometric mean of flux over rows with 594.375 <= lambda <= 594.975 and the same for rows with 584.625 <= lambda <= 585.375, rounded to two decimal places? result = -3.17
